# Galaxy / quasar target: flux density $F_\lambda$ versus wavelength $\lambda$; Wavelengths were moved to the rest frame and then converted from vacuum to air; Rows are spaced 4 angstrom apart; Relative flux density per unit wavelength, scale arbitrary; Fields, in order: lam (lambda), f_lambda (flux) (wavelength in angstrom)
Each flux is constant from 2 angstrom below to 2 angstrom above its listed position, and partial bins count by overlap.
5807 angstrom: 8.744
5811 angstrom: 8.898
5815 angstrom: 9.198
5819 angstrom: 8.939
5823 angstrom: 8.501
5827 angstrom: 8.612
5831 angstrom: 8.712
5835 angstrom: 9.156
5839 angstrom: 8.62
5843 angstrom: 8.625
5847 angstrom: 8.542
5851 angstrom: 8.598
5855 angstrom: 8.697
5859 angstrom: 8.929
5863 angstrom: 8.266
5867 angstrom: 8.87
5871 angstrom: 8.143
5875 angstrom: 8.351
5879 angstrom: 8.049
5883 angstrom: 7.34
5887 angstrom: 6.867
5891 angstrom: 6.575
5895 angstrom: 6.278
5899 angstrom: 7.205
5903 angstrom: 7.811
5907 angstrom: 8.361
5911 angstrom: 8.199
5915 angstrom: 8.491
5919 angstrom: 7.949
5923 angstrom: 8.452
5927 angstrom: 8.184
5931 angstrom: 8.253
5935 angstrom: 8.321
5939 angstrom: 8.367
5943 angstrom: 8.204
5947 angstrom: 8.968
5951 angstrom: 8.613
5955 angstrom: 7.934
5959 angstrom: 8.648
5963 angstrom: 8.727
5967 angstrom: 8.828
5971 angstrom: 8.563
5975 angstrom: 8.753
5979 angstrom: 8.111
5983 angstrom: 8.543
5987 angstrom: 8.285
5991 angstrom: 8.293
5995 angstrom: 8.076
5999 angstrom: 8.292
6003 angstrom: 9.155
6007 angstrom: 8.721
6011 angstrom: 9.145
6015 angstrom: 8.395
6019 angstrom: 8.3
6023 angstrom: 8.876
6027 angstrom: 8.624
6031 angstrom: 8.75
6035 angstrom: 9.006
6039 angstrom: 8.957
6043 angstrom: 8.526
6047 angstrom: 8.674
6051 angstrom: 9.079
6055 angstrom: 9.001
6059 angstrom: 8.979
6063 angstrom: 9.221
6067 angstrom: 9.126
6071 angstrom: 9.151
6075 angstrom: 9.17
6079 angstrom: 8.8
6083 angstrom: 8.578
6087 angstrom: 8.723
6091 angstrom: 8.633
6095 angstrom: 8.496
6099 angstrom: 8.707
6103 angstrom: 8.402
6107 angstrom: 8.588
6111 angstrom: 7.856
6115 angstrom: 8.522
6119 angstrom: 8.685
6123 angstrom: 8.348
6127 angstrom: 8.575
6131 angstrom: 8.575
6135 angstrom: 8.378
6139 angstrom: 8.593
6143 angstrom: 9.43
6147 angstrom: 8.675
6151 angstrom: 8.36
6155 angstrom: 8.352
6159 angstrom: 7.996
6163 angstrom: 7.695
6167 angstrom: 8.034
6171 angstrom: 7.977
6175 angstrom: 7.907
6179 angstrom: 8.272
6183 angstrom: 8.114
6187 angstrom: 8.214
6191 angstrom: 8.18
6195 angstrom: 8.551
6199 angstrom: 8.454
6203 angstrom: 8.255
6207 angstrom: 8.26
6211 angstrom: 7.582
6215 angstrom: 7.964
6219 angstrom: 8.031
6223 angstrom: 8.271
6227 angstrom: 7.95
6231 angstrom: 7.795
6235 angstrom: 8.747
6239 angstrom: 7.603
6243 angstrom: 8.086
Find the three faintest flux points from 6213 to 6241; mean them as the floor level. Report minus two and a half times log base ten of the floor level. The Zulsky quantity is -2.23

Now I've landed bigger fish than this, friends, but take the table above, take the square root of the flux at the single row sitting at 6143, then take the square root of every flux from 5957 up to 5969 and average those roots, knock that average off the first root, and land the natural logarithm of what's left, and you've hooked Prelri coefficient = -2.2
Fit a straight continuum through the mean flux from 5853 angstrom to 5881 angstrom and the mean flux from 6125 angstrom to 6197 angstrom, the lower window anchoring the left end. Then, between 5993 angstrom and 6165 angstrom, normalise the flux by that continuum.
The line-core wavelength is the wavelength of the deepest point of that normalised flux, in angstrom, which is 6163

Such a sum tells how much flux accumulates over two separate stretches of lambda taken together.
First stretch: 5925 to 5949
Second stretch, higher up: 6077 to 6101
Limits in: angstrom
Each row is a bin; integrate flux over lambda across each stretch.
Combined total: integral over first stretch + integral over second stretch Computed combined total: 409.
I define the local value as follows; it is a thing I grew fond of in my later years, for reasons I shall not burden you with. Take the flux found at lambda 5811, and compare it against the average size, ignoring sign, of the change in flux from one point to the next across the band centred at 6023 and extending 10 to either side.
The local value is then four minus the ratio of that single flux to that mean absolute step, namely -29.9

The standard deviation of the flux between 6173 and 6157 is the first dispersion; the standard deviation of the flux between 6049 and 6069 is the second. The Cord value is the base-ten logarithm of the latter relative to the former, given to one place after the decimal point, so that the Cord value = -0.2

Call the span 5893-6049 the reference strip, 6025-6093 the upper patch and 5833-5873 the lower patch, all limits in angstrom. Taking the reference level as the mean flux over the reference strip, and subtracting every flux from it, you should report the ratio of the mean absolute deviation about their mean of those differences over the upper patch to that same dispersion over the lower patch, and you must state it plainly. 1.0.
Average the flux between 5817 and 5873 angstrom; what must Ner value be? 8.7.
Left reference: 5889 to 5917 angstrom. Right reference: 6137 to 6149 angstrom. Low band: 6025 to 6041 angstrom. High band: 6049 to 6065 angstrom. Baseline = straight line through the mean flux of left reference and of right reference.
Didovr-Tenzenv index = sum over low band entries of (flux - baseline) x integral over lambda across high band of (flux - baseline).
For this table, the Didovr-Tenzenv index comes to 23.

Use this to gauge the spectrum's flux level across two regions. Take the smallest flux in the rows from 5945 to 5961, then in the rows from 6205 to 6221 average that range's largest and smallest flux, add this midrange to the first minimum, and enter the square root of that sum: 3.98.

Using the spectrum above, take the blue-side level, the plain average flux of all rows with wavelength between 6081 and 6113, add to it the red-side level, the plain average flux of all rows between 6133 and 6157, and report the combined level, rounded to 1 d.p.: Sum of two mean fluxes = 17.1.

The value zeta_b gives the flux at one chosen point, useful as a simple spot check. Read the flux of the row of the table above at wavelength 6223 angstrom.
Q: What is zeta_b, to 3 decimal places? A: 8.271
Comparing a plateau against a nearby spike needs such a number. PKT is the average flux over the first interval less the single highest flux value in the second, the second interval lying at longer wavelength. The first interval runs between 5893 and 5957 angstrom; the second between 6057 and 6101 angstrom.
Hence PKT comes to -1.1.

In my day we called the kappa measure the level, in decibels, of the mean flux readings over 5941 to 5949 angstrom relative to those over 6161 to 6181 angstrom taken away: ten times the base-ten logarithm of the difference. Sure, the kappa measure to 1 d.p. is -2.2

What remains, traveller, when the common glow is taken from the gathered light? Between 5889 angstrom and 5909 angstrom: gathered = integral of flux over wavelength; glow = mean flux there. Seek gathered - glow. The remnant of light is 138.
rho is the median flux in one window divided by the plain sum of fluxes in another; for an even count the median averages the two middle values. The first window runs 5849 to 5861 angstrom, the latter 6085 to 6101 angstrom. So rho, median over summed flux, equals 0.25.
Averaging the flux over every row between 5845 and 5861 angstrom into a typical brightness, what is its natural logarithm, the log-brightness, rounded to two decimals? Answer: 2.16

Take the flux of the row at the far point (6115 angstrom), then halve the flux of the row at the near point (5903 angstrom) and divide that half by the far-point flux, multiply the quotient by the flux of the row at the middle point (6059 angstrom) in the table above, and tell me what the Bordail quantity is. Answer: 4.1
